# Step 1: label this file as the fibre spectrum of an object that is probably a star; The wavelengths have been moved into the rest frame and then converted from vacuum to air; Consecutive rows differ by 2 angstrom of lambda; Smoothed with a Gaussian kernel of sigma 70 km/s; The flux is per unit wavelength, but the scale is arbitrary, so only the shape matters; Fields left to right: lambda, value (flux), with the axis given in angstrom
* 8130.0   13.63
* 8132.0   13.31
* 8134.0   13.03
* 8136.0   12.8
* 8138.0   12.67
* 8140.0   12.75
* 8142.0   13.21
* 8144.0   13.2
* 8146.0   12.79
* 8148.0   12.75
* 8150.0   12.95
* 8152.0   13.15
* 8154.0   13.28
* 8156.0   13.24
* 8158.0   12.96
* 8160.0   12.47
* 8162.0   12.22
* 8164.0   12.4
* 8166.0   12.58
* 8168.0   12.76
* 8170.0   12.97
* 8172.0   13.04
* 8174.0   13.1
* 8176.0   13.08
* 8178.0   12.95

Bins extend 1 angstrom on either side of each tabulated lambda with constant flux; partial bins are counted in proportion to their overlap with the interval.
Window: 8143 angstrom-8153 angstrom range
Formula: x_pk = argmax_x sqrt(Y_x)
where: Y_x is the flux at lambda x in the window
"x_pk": 8144.0 angstrom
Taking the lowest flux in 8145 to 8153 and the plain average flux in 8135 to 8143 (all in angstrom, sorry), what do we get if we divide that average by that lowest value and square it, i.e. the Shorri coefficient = 1.02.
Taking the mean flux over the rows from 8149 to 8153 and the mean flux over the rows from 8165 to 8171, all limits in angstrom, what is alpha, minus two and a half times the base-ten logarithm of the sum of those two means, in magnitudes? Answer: -3.53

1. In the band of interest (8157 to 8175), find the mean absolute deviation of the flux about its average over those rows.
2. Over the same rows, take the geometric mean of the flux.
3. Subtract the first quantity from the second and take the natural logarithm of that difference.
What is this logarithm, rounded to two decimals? 2.52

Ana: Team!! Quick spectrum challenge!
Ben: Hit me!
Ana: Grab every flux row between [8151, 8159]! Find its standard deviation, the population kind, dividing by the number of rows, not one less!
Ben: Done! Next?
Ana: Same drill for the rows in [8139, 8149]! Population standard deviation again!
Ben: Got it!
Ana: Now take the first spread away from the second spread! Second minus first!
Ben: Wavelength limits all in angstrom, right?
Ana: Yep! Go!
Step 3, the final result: 0.094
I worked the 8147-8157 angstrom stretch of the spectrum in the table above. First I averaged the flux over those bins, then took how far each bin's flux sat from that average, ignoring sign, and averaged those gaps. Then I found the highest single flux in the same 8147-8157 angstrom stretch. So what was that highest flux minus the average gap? 13.10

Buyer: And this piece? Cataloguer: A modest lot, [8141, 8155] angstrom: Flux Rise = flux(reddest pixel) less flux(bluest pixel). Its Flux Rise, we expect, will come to 0.1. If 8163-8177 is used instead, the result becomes 0.7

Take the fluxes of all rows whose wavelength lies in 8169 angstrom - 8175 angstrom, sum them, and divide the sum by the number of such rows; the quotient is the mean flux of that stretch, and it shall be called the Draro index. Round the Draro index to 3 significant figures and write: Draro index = 13.0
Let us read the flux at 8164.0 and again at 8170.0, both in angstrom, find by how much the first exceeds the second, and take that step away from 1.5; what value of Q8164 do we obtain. 2.1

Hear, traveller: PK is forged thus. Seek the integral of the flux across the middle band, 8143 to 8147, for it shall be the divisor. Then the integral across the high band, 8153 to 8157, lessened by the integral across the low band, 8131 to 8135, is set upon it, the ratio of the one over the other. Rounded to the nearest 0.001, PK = 0.007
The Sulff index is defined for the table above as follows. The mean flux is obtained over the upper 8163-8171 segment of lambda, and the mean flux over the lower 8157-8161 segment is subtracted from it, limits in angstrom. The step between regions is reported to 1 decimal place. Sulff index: 0.0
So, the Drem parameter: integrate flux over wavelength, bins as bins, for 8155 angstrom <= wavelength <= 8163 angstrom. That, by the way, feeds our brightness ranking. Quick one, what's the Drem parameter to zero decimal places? 102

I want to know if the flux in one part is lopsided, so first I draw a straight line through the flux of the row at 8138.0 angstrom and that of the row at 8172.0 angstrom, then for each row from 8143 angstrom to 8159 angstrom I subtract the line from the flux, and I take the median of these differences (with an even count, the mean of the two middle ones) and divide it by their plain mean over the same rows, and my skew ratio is 1.04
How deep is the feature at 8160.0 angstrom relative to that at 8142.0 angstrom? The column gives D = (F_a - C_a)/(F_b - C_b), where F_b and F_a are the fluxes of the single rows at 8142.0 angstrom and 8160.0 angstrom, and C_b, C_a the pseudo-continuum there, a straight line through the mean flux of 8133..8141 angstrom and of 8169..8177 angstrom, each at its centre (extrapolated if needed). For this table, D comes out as -1.4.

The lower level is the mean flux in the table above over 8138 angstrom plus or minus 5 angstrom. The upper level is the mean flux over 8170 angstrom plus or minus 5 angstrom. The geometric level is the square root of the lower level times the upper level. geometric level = 12.9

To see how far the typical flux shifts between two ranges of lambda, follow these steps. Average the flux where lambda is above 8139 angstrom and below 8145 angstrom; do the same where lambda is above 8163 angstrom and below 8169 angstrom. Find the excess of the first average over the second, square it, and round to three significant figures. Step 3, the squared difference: 0.224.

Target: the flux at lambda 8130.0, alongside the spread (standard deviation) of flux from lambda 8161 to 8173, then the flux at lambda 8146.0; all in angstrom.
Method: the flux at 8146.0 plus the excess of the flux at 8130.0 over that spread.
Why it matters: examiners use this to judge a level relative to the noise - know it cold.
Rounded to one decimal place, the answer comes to 26.1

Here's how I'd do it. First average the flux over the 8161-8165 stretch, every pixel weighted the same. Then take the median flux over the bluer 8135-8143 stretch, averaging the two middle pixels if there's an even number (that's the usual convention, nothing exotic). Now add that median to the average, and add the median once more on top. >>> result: 37.9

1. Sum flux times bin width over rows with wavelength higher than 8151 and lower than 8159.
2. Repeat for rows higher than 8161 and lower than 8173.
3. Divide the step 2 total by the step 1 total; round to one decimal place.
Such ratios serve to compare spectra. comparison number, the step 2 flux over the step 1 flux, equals 1.4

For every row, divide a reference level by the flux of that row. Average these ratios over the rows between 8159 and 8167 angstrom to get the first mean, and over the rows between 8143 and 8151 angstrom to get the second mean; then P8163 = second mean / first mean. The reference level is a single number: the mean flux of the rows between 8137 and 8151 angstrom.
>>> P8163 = 0.96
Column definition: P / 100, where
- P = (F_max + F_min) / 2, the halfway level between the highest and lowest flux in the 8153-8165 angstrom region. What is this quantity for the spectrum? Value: 0.1275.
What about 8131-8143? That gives 0.1299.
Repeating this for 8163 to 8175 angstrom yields 0.1275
